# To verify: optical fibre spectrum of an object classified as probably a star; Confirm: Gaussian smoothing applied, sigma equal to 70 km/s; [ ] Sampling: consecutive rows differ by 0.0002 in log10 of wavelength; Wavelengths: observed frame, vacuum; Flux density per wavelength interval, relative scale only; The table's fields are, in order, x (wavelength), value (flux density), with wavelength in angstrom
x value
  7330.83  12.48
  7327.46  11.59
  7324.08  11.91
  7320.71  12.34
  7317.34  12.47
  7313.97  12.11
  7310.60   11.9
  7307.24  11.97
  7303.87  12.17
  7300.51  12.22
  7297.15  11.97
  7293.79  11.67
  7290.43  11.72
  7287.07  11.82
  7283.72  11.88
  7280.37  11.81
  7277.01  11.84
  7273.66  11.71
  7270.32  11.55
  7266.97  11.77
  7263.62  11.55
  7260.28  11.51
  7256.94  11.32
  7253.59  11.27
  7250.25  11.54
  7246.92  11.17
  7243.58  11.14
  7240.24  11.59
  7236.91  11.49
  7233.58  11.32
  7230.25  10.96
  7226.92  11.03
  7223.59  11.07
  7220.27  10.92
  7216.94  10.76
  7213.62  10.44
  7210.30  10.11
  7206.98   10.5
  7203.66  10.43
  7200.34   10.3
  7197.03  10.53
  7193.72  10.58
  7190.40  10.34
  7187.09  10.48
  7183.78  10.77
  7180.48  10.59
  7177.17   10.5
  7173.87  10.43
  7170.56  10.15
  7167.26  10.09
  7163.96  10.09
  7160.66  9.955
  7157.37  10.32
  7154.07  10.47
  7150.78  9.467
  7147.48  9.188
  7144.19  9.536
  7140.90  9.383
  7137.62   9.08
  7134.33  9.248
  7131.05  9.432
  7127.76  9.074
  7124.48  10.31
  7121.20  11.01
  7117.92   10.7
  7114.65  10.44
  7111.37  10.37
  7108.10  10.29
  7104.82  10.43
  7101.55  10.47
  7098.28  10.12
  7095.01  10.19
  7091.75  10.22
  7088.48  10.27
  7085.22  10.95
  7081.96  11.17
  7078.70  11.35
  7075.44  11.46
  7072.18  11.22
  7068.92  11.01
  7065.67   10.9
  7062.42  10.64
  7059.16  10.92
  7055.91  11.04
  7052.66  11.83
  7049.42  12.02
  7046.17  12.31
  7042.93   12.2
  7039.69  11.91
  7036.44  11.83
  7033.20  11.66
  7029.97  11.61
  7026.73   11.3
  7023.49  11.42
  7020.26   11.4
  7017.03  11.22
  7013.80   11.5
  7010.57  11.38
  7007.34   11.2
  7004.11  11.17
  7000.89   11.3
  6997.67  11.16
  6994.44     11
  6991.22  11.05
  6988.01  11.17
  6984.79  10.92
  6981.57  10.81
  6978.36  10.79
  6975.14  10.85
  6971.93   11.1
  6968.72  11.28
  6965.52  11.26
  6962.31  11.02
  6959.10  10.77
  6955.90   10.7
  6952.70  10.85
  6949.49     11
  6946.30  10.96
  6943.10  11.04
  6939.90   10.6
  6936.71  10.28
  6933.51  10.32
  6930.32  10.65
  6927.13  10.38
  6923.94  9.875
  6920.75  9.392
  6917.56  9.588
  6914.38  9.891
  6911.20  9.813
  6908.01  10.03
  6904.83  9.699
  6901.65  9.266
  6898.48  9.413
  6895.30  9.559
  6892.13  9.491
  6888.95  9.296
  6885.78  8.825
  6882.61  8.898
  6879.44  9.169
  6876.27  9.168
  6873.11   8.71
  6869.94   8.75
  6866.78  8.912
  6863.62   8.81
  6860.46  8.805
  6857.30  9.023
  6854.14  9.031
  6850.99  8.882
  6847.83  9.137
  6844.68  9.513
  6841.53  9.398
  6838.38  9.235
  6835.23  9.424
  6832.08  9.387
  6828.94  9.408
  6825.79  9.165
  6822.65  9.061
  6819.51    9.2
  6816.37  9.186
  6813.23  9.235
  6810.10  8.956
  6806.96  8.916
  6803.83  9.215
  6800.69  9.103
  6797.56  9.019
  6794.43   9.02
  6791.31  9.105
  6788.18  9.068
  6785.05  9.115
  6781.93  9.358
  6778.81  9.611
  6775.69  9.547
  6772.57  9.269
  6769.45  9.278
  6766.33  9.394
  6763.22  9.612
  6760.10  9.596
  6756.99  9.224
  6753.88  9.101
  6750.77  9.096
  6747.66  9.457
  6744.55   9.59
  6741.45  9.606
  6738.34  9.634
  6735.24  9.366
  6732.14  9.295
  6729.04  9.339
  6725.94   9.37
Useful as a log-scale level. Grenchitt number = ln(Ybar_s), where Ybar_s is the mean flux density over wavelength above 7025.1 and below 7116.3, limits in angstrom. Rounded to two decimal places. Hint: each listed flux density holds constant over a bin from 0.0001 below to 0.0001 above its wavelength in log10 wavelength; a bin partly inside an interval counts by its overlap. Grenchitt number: 2.40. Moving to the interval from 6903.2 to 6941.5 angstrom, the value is 2.31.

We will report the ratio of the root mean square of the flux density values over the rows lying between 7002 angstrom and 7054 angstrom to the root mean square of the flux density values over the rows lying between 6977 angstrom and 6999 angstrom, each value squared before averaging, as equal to 1.06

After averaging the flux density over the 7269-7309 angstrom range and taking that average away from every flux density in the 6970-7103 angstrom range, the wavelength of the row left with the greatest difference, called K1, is 7046.17 angstrom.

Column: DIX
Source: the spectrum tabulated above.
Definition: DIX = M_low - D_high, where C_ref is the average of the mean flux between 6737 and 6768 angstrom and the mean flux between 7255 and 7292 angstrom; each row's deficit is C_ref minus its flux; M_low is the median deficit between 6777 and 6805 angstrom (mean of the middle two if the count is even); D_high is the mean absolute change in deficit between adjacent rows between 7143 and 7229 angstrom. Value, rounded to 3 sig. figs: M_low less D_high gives 1.23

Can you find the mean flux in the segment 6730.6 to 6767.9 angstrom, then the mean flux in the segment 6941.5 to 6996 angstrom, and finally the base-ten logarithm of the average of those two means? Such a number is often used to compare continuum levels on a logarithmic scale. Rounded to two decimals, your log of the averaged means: 1.01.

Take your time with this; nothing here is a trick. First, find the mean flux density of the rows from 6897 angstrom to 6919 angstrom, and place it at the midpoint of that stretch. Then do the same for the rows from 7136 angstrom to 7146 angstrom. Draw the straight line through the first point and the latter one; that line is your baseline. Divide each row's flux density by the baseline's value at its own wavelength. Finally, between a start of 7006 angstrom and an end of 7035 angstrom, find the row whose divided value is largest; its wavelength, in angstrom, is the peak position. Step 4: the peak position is 7033.20 angstrom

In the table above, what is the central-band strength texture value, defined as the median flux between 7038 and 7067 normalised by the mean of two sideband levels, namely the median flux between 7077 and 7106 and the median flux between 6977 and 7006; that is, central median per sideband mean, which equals 1.10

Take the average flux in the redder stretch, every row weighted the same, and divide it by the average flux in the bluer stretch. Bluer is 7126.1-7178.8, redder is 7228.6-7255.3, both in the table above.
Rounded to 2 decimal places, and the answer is 1.16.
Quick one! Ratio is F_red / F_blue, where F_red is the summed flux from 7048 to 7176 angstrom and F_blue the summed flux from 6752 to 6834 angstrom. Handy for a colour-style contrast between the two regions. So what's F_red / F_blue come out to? 1.7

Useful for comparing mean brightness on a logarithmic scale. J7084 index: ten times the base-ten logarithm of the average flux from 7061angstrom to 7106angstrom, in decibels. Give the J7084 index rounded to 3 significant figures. 10.3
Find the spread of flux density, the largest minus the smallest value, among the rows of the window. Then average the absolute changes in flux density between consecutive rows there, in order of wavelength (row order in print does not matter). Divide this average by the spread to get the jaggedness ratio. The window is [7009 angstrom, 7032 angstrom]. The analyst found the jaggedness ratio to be 0.44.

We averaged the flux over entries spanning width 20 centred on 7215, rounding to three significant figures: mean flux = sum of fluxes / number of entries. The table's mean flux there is 10.6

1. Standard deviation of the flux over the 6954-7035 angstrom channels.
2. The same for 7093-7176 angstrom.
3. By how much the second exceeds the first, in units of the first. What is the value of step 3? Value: 1.1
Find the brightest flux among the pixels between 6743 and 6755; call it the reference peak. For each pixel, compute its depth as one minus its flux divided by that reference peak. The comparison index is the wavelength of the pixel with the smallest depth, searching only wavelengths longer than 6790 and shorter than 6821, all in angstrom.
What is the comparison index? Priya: 6813.23 angstrom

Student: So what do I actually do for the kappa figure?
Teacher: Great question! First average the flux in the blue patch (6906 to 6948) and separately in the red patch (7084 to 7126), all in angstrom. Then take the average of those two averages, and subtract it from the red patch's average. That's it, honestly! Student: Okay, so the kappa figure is 0.1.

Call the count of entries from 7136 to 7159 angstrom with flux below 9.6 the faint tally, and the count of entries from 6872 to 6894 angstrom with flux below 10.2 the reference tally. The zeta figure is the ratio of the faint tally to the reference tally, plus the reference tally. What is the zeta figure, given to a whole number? 8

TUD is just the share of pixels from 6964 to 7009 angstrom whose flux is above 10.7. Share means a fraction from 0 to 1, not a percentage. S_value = 1.0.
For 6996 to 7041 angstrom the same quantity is 1.0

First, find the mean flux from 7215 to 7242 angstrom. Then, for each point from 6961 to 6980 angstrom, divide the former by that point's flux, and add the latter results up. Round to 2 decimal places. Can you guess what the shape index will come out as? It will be 6.05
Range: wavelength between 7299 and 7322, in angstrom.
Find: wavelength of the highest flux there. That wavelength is 7317.34 angstrom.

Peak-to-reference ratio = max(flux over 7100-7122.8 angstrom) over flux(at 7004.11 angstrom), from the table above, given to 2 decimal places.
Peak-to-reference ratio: 0.99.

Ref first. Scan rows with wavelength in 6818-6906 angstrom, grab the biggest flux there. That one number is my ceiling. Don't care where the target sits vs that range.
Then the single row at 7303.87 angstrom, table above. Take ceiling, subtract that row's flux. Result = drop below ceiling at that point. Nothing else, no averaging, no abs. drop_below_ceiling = -2.47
